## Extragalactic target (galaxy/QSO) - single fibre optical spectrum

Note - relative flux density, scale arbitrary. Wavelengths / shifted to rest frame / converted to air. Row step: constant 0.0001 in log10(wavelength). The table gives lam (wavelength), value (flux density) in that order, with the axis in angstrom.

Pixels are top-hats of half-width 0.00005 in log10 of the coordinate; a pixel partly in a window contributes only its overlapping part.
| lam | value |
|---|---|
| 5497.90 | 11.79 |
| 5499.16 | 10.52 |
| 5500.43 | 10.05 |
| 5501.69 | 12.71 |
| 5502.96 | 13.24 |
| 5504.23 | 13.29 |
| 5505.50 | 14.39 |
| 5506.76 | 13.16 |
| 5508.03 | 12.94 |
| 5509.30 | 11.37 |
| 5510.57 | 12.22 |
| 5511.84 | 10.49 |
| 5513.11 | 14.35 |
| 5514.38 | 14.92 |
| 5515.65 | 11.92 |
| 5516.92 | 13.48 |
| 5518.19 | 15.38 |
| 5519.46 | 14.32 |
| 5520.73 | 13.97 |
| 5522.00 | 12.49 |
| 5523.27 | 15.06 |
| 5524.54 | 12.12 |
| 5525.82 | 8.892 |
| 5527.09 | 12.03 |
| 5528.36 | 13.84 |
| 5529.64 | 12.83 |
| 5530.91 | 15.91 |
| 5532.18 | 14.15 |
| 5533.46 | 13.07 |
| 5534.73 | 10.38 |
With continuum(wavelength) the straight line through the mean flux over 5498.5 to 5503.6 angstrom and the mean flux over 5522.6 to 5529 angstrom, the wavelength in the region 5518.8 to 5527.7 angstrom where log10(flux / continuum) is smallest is 5525.82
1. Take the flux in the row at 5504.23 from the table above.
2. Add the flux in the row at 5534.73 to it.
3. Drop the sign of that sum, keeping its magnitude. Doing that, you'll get 23.7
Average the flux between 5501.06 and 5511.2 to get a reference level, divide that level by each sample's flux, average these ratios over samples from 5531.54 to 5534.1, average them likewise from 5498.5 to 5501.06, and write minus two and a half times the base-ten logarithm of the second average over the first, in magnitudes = -0.30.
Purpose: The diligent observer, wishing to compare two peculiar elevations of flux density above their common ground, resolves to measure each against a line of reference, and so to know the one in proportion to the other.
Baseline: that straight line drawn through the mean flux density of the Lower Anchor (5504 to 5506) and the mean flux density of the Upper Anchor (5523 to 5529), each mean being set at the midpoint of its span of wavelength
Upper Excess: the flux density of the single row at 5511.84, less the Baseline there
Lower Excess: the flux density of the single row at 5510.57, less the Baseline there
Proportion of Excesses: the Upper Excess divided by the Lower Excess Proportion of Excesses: 2.3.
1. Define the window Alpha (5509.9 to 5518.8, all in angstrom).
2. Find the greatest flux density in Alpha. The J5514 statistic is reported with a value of 15.38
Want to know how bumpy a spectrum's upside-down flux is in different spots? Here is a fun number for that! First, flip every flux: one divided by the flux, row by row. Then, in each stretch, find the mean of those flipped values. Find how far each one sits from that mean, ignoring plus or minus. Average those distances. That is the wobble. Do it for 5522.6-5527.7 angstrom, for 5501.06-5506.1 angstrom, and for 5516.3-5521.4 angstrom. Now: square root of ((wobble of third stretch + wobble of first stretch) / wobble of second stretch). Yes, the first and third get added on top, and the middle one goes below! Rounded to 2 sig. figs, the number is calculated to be 2.5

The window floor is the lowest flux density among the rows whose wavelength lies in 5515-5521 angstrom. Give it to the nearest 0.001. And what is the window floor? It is 11.920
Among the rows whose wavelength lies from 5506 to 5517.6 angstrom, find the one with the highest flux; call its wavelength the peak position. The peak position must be 5514.38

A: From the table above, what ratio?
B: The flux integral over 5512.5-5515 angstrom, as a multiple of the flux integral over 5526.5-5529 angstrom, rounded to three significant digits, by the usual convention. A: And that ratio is 1.13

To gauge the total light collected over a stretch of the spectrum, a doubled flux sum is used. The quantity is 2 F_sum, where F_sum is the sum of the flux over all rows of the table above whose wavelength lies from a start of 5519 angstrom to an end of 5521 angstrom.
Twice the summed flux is 57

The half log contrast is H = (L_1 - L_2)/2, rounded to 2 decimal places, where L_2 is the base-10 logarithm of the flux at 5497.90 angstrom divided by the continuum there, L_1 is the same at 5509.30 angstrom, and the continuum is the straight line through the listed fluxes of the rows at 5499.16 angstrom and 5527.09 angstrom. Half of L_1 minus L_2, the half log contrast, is -0.02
